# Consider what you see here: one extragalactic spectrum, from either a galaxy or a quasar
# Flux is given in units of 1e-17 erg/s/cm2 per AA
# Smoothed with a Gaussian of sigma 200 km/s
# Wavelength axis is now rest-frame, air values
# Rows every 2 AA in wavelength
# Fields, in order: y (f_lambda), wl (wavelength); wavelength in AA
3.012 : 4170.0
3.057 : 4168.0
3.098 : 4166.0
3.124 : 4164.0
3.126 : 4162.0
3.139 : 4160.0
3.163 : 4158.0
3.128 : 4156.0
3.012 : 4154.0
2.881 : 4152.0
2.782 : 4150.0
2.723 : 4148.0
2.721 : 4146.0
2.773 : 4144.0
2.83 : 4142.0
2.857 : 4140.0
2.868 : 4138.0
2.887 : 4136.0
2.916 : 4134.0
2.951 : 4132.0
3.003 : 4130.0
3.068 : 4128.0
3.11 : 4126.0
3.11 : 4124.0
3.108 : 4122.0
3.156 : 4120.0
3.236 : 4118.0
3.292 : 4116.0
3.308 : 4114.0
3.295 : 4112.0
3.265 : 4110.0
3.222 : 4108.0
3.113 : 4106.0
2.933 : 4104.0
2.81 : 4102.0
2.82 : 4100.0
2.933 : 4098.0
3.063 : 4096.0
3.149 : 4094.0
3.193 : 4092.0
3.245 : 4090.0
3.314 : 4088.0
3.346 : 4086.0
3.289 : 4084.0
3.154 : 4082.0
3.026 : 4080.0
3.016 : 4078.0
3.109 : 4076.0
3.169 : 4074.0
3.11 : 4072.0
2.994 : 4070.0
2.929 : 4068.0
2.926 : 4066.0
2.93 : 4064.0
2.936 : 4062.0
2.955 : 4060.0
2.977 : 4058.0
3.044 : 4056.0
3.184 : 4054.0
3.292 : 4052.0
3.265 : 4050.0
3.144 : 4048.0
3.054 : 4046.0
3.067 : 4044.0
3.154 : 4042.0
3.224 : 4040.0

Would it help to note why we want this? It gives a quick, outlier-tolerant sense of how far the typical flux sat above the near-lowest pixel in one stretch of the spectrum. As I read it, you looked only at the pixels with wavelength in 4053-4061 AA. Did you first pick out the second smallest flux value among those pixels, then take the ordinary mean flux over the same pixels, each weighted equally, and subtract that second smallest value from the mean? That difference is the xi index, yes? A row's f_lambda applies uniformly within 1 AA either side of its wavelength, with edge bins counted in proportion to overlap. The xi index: 0.06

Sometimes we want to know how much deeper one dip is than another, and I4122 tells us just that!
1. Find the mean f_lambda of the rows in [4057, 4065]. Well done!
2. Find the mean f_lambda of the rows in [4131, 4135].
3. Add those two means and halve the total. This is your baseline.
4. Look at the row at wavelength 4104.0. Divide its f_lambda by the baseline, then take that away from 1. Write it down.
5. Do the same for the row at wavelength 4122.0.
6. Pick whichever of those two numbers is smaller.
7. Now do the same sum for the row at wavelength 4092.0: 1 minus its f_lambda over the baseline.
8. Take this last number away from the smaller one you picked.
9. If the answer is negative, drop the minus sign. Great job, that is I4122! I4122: 0.029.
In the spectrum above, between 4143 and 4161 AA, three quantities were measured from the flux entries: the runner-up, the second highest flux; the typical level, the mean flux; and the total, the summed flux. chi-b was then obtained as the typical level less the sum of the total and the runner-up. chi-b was -27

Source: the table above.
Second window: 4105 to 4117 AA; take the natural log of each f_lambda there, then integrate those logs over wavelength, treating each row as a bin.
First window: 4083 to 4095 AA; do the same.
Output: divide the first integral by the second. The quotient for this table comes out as 1.00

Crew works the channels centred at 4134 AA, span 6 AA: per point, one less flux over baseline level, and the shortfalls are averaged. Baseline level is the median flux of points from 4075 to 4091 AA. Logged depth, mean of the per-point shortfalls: 0.09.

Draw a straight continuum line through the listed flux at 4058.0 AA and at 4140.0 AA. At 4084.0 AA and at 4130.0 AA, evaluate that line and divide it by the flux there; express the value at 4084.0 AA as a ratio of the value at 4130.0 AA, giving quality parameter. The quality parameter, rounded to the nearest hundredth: 0.93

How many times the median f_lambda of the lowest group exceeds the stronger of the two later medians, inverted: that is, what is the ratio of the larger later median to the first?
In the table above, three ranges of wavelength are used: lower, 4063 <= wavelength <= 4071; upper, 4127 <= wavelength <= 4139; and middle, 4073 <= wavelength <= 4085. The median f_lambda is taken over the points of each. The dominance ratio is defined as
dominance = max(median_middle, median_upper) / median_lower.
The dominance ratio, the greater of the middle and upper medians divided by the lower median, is 1.07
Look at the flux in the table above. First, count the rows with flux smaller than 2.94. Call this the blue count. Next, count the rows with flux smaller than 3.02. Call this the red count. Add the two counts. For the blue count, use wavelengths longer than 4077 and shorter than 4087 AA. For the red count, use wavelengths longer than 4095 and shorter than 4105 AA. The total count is 4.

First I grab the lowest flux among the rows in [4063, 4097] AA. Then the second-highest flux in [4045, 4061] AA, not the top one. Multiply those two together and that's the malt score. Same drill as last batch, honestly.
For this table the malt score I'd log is 9.6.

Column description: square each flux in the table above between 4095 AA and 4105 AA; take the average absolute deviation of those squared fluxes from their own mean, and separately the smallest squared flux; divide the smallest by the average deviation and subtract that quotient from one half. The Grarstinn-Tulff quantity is -17.0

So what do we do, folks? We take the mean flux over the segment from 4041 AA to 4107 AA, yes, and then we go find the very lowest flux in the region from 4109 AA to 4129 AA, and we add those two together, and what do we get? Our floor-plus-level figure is 6.1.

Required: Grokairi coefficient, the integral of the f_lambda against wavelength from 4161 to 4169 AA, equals 24.8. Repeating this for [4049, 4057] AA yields 25.6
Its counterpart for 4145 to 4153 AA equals 22.2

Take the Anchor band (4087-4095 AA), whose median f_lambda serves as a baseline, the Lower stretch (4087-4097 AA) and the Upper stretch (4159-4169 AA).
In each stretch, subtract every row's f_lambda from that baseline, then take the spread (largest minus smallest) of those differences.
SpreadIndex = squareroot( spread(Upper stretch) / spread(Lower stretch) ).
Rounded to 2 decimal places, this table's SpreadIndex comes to 0.57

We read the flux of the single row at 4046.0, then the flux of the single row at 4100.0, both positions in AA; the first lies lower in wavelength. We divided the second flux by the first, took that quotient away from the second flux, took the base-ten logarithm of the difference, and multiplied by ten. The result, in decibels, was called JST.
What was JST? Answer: 2.78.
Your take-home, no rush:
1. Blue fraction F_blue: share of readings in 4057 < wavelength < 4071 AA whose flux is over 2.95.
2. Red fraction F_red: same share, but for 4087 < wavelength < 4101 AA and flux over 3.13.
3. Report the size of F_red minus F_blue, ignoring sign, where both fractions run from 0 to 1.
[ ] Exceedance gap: 0.14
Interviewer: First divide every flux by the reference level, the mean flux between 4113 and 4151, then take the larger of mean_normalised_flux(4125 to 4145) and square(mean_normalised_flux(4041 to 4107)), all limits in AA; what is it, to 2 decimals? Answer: 1.07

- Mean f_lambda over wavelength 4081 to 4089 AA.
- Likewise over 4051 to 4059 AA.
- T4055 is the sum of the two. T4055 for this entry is 6.4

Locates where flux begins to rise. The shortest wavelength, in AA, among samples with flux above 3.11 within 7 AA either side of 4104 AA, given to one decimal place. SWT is 4106.0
